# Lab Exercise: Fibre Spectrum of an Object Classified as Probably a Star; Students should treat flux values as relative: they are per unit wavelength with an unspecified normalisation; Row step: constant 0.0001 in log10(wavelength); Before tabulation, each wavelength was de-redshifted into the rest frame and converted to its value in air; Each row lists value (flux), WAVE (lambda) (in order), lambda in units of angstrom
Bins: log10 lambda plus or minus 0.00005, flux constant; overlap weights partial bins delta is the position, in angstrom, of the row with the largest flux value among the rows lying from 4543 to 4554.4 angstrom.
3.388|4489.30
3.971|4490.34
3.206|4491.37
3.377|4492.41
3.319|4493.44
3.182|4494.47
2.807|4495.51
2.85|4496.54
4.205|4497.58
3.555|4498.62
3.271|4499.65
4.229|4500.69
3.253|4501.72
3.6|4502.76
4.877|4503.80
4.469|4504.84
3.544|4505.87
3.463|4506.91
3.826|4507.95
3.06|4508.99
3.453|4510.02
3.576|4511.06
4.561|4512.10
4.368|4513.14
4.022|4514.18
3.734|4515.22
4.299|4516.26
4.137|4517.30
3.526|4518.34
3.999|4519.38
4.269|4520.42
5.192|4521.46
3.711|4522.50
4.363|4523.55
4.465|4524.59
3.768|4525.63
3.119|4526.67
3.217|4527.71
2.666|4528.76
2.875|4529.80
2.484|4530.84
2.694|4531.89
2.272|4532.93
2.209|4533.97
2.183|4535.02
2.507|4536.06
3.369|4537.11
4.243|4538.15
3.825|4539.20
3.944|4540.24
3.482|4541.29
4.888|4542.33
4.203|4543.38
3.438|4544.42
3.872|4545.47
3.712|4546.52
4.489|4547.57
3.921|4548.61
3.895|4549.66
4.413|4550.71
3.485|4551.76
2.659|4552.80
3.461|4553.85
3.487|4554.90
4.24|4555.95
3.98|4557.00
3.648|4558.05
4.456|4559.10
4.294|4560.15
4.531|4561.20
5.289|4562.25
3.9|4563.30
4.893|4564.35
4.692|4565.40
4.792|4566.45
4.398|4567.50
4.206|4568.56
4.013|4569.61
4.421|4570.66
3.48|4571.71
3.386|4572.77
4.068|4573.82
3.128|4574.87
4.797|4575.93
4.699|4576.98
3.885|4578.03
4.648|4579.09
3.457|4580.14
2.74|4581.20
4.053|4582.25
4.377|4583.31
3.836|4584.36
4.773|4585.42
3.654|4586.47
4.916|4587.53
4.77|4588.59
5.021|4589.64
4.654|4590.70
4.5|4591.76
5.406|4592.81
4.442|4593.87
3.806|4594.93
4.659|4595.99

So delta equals 4547.57 angstrom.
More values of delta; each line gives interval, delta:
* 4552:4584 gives 4562.25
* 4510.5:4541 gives 4521.46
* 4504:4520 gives 4512.10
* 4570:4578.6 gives 4575.93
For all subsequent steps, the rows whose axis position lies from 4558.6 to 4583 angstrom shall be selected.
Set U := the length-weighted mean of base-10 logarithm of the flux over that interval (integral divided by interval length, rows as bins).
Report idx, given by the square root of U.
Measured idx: 0.785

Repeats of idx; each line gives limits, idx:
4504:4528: 0.769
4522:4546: 0.719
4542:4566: 0.778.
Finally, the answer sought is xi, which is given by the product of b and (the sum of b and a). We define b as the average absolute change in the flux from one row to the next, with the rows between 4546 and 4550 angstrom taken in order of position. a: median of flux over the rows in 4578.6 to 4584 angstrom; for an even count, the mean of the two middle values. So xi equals 2.1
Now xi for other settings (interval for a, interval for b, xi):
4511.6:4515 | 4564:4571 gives 1.1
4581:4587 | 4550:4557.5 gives 2.7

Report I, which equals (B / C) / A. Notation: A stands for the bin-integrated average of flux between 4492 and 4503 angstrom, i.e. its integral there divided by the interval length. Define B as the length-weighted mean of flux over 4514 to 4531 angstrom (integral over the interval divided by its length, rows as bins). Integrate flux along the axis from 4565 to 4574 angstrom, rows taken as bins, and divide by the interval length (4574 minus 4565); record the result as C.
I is 0.27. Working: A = 3.42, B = 3.78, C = 4.16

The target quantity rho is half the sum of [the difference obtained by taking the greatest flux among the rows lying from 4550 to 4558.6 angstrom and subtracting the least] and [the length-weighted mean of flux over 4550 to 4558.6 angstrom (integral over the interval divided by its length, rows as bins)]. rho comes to 2.72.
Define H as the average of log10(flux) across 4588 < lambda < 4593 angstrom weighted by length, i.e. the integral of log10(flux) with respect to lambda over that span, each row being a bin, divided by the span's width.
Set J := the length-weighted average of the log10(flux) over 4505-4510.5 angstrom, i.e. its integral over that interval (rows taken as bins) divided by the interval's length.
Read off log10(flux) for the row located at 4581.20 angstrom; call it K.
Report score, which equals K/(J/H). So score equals 0.55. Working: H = 0.68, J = 0.55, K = 0.44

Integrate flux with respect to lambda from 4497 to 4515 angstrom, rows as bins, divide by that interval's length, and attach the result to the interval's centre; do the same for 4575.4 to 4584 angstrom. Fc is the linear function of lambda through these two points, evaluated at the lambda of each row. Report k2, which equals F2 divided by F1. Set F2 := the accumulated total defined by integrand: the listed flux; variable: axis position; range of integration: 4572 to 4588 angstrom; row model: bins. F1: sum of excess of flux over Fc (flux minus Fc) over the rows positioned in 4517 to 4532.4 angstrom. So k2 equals -16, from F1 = -4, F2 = 64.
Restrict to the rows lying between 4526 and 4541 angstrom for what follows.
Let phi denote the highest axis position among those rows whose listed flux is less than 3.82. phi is 4537.11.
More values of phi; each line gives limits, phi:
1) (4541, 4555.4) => 4554.90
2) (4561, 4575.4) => 4574.87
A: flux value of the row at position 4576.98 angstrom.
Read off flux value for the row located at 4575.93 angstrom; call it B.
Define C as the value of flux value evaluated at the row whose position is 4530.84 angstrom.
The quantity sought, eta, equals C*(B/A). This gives 2.5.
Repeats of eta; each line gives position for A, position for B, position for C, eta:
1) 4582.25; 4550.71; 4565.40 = 5.1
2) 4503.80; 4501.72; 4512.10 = 3.0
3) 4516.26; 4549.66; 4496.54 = 2.6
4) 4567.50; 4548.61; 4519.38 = 3.6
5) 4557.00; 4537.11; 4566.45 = 4.1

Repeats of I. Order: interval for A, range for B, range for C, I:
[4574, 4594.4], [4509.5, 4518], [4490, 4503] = 0.27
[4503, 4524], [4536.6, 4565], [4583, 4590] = 0.22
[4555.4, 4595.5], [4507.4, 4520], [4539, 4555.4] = 0.24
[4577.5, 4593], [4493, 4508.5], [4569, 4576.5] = 0.22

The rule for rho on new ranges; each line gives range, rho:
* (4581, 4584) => 2.74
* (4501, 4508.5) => 2.75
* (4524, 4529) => 2.65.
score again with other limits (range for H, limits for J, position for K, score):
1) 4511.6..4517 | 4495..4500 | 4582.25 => 0.73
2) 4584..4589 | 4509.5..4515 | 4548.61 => 0.63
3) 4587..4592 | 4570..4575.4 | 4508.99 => 0.58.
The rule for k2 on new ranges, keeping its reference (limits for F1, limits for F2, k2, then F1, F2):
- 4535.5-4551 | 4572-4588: -54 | -1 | 64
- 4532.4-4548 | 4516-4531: -9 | -7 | 56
